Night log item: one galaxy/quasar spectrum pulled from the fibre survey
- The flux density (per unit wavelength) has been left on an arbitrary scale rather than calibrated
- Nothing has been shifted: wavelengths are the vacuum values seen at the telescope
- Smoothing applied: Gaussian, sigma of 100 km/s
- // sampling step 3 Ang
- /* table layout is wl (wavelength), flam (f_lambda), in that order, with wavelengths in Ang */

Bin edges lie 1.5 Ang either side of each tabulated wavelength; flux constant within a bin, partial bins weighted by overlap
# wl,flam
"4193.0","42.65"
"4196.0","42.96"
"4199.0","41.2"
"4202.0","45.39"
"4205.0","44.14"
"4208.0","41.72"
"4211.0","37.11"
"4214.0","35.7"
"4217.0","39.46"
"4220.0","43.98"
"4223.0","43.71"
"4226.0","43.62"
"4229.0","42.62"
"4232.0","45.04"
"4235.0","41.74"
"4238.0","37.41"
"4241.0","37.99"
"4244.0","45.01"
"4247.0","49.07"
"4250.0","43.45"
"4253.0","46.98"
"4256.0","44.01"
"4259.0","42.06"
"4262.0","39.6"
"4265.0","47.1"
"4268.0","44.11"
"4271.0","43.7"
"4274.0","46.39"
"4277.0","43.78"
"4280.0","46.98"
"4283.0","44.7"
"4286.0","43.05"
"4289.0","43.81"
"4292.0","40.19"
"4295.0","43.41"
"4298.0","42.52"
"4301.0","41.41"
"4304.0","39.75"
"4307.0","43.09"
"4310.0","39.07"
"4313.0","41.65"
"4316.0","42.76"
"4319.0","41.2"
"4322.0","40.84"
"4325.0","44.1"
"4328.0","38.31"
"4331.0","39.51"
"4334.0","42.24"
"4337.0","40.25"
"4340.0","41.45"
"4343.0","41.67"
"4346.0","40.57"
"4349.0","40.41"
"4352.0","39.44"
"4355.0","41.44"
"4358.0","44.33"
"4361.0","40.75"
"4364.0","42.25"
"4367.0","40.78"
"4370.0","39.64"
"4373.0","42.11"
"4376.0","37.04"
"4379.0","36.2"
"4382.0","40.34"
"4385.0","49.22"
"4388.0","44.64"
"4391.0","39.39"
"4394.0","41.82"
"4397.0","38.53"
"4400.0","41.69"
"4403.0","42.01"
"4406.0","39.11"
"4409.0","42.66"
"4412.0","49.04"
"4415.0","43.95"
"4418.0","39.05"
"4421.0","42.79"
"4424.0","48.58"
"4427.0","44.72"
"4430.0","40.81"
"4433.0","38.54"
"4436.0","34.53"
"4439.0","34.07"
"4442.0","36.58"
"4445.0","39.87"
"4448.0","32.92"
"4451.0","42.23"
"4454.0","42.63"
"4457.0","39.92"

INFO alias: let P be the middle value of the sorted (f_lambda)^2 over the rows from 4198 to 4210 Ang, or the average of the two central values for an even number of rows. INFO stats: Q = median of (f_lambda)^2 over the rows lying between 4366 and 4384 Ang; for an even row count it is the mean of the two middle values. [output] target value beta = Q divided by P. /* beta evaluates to 0.87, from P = 1844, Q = 1599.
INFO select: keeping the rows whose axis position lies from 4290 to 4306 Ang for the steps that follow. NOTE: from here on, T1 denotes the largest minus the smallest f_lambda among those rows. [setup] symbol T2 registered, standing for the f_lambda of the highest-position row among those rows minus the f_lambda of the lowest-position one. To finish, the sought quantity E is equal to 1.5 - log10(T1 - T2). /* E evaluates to 0.89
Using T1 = 3.7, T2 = -0.4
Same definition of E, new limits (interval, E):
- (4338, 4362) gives 0.75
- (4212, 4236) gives 0.98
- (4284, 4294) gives 0.69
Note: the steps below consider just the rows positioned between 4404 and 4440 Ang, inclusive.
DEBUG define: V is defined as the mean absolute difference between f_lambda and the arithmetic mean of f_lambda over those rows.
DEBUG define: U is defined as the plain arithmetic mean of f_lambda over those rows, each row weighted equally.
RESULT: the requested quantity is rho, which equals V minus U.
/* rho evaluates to -37.7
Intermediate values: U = 41.5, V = 3.8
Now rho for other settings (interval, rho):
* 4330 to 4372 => -40.0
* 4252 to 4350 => -40.5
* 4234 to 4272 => -40.6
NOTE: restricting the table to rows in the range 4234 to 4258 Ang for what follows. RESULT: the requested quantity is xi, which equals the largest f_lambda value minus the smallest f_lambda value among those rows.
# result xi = 12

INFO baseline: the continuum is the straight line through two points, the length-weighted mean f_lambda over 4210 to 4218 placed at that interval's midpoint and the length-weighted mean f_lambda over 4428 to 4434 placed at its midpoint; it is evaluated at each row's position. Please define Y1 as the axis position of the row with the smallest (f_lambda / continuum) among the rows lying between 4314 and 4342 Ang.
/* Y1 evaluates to 4328.0 Ang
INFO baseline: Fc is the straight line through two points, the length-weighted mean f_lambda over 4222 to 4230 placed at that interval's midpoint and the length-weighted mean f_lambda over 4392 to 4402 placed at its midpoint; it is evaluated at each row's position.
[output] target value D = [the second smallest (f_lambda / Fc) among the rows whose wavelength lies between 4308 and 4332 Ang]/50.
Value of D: 0.0186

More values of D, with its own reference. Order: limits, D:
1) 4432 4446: 0.0172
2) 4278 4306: 0.0190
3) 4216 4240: 0.0182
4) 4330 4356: 0.0191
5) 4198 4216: 0.0170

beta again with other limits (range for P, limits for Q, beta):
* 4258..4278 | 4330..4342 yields 0.87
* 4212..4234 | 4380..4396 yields 0.92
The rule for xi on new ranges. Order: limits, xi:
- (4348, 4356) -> 2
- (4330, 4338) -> 3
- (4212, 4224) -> 8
